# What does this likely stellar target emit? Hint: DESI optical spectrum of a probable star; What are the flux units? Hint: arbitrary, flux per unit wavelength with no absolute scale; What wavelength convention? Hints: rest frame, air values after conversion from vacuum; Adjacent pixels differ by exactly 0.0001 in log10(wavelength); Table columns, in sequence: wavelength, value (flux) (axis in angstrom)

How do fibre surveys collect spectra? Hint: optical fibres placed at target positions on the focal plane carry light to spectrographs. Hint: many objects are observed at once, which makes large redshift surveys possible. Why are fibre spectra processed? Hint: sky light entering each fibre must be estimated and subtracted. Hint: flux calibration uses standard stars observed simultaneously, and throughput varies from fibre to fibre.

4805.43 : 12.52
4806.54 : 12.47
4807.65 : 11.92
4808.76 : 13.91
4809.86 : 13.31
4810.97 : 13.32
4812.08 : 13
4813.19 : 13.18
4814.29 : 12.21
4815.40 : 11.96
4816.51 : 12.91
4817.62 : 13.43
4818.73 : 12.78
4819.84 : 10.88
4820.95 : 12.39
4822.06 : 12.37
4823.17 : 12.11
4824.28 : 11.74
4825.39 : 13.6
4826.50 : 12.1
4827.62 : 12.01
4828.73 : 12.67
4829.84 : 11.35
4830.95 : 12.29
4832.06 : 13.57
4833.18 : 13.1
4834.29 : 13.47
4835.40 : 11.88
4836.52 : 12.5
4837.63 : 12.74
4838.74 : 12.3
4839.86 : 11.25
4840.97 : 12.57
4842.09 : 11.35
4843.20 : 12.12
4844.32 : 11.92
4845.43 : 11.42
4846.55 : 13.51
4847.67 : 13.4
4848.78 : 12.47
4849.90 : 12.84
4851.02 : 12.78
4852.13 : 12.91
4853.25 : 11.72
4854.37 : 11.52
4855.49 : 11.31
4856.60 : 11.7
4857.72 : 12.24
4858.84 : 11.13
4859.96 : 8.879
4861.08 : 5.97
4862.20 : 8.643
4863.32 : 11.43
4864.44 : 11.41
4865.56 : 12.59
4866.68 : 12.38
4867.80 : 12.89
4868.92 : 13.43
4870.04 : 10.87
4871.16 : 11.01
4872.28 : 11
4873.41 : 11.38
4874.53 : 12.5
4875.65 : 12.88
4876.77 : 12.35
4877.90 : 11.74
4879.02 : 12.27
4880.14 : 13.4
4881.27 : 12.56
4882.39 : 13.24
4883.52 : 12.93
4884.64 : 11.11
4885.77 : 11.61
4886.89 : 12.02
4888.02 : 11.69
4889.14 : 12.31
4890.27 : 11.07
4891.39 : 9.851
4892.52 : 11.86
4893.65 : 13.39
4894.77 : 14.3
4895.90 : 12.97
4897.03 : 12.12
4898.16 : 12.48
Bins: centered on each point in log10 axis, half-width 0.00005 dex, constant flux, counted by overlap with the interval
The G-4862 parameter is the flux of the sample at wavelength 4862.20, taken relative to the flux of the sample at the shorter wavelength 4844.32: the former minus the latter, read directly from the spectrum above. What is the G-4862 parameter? -3.3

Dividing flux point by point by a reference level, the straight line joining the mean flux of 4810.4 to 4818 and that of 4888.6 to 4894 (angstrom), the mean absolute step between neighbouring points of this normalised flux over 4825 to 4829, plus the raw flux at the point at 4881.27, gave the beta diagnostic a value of 12.6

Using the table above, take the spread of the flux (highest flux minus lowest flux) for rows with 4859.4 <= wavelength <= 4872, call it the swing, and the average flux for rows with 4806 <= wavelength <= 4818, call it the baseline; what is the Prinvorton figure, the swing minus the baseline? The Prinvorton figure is -5.4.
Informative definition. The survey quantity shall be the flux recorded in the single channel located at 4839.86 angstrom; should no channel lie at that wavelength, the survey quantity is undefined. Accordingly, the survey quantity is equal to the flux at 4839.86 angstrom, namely 11.25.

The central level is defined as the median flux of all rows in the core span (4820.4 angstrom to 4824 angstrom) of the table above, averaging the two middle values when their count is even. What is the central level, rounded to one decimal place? 12.4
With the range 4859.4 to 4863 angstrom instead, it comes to 8.6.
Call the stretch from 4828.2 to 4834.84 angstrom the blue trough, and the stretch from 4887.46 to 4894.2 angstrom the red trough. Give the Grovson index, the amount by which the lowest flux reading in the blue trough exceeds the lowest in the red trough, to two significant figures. 1.5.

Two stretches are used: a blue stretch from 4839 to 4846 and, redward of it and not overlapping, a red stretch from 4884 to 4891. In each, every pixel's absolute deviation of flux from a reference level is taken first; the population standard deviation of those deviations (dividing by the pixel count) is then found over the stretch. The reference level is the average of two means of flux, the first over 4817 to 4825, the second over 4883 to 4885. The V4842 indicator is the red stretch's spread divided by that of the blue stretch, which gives 1.2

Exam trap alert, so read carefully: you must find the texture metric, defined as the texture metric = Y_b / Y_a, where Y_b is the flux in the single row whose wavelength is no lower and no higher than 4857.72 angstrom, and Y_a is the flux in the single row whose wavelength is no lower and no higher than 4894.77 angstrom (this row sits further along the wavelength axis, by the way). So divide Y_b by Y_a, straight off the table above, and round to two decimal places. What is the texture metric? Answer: 0.86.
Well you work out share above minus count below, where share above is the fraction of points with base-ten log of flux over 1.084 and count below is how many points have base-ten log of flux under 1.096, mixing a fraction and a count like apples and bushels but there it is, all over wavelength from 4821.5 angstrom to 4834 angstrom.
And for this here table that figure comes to -6.5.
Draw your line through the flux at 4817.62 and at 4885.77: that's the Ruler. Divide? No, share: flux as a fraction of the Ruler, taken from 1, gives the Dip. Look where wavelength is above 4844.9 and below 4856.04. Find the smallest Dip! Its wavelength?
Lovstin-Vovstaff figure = 4846.55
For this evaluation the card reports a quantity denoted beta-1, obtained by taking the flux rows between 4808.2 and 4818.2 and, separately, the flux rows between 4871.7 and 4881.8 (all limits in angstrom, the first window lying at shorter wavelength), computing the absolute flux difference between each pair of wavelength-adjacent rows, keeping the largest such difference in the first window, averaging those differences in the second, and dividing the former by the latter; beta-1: 1.4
